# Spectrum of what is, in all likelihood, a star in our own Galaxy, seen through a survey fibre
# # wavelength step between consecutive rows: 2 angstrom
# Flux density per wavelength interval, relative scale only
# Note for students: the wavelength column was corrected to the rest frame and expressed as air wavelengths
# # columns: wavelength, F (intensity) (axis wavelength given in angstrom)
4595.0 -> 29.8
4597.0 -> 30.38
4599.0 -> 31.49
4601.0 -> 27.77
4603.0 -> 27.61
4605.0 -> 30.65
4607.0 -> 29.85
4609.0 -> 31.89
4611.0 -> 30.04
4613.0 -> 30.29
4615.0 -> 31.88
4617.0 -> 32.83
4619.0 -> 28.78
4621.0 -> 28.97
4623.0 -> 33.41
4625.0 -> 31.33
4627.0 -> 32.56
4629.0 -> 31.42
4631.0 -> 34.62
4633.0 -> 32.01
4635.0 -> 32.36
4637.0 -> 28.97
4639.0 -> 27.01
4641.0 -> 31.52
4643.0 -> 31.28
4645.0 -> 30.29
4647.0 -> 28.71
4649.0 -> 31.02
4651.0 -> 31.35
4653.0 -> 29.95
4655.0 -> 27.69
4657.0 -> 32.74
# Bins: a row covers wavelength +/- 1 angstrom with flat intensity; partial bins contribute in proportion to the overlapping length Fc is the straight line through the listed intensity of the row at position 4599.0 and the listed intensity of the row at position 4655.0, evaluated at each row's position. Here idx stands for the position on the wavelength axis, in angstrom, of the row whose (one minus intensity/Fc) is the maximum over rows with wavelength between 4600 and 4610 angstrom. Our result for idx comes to 4603.0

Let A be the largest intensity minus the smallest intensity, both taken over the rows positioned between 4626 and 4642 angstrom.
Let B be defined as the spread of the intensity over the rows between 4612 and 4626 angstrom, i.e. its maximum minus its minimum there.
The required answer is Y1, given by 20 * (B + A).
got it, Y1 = 245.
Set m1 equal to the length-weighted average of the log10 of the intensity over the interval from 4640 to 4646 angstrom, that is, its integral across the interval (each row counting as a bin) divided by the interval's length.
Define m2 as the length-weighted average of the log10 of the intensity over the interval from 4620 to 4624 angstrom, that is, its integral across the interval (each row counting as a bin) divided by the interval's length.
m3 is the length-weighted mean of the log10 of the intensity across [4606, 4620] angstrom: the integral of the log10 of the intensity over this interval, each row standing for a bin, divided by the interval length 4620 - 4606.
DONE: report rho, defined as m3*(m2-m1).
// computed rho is 0.002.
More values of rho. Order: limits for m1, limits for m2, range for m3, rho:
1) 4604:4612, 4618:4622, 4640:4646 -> -0.038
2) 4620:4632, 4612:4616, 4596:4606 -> -0.019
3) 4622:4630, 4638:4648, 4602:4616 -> -0.051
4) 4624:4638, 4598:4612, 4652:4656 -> -0.041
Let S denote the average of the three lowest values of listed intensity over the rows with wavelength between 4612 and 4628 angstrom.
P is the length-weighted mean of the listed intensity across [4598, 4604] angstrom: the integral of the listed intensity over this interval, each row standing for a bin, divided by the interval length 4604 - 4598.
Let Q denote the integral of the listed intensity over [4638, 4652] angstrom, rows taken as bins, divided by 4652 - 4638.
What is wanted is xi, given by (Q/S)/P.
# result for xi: 0.0355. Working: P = 29.0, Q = 30.2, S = 29.3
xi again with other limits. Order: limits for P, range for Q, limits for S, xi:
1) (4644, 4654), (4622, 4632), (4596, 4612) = 0.0380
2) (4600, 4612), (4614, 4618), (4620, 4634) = 0.0357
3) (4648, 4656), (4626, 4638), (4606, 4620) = 0.0361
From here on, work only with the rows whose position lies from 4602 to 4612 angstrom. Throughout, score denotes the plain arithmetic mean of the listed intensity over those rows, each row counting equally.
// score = 30.0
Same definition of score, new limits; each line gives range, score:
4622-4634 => 32.6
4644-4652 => 30.3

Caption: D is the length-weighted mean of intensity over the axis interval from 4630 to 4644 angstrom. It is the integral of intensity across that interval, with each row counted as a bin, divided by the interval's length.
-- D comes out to 31.1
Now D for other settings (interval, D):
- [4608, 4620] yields 31.0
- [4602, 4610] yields 30.0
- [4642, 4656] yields 30.0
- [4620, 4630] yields 31.5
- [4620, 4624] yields 31.2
